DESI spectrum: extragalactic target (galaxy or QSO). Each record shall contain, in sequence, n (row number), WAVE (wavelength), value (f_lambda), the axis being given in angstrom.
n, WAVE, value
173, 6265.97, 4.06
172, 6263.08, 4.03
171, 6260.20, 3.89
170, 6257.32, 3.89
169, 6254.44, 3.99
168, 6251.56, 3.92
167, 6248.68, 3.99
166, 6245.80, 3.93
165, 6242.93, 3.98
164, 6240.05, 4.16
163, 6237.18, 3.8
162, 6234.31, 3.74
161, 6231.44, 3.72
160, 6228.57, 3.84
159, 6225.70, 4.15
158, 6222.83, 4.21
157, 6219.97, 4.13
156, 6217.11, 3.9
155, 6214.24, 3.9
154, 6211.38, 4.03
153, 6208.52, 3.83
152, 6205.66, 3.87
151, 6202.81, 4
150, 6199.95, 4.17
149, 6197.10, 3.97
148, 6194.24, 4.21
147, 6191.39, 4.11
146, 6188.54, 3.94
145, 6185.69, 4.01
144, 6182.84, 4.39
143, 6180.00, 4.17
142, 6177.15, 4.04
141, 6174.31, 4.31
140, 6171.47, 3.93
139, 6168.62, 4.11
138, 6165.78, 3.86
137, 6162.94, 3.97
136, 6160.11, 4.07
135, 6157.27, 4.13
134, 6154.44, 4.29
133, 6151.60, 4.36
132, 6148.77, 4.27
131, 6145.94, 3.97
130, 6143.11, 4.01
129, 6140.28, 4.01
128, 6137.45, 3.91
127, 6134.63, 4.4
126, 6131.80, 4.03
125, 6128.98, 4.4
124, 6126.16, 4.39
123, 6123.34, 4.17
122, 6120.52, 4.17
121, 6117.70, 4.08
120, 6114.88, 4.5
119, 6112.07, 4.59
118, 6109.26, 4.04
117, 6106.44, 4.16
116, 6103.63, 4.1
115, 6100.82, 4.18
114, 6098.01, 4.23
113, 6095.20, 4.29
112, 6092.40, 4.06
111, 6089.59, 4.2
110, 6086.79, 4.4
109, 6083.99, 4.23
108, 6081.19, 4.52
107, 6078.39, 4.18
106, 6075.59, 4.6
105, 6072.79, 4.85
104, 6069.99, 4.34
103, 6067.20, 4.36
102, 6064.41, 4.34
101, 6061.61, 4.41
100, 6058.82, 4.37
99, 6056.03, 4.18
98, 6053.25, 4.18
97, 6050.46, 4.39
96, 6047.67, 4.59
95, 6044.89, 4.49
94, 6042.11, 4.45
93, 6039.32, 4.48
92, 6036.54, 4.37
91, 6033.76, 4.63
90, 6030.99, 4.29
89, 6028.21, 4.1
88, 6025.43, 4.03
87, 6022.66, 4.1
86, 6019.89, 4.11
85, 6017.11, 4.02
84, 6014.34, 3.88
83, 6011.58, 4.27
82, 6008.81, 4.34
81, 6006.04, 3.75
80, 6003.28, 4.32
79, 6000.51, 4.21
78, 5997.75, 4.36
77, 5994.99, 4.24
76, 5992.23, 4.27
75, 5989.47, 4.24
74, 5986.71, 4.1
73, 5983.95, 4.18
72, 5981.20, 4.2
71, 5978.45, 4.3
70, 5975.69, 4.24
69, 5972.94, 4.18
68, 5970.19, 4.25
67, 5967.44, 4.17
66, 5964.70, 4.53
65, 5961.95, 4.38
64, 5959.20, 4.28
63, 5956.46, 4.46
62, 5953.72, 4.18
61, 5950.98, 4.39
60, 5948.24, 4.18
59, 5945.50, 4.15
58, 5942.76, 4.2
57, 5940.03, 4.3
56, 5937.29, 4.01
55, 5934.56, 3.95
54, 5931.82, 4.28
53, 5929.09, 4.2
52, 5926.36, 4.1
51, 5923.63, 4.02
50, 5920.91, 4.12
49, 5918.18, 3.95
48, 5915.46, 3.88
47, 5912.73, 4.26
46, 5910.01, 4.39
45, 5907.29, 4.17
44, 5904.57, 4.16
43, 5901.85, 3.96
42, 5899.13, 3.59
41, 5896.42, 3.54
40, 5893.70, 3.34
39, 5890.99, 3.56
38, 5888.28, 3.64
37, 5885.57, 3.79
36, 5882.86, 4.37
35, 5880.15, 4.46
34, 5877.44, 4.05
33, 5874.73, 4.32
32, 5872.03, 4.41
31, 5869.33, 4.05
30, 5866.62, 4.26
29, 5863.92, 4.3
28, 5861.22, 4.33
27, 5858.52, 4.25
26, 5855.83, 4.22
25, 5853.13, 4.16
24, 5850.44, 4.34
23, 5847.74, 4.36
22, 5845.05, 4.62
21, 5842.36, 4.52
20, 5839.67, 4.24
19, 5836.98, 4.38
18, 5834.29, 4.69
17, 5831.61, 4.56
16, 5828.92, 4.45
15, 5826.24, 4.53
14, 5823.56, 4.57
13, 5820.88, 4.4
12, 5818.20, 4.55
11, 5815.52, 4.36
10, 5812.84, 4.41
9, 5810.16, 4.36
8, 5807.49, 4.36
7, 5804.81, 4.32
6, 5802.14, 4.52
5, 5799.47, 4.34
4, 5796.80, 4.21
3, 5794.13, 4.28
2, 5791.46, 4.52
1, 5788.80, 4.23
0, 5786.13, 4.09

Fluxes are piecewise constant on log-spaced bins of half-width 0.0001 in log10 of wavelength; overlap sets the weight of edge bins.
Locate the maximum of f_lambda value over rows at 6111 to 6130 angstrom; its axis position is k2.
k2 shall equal 6112.07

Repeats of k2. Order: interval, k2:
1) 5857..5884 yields 5880.15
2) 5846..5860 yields 5847.74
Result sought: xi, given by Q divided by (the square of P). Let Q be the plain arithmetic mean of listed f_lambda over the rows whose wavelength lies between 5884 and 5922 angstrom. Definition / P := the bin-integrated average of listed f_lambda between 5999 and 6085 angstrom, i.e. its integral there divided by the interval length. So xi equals 0.210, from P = 4.30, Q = 3.88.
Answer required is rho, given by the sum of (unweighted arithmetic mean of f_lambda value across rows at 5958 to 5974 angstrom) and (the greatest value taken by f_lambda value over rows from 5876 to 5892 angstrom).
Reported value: 8.76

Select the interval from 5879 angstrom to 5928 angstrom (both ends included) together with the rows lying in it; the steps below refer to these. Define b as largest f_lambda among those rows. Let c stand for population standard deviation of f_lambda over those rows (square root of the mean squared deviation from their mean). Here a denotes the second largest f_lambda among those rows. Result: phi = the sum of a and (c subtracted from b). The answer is 8.53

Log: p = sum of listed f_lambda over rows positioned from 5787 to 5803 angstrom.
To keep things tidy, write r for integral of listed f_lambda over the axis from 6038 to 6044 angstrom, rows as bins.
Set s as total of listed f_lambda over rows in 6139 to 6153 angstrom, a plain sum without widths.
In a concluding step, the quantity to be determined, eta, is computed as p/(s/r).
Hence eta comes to 34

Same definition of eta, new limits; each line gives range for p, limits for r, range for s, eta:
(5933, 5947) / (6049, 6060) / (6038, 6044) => 109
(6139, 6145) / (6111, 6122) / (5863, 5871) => 30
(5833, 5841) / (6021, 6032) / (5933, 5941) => 49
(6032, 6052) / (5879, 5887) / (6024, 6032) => 85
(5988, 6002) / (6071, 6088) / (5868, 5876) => 126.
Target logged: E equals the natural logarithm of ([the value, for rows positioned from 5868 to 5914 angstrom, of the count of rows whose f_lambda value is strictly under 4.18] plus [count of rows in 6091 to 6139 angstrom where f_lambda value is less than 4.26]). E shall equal 3.09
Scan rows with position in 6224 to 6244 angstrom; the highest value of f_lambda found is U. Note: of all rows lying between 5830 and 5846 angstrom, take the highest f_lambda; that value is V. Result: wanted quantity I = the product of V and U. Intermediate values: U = 4.16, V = 4.69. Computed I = 19.5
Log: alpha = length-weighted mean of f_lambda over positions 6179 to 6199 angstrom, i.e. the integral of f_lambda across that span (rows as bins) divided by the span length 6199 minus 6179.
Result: 4.12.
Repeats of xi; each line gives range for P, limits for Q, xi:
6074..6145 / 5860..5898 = 0.225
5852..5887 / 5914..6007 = 0.235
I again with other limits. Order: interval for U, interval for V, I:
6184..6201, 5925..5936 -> 18.0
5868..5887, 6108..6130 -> 20.5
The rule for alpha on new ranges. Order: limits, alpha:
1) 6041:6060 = 4.38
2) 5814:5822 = 4.44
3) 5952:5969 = 4.33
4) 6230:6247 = 3.89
